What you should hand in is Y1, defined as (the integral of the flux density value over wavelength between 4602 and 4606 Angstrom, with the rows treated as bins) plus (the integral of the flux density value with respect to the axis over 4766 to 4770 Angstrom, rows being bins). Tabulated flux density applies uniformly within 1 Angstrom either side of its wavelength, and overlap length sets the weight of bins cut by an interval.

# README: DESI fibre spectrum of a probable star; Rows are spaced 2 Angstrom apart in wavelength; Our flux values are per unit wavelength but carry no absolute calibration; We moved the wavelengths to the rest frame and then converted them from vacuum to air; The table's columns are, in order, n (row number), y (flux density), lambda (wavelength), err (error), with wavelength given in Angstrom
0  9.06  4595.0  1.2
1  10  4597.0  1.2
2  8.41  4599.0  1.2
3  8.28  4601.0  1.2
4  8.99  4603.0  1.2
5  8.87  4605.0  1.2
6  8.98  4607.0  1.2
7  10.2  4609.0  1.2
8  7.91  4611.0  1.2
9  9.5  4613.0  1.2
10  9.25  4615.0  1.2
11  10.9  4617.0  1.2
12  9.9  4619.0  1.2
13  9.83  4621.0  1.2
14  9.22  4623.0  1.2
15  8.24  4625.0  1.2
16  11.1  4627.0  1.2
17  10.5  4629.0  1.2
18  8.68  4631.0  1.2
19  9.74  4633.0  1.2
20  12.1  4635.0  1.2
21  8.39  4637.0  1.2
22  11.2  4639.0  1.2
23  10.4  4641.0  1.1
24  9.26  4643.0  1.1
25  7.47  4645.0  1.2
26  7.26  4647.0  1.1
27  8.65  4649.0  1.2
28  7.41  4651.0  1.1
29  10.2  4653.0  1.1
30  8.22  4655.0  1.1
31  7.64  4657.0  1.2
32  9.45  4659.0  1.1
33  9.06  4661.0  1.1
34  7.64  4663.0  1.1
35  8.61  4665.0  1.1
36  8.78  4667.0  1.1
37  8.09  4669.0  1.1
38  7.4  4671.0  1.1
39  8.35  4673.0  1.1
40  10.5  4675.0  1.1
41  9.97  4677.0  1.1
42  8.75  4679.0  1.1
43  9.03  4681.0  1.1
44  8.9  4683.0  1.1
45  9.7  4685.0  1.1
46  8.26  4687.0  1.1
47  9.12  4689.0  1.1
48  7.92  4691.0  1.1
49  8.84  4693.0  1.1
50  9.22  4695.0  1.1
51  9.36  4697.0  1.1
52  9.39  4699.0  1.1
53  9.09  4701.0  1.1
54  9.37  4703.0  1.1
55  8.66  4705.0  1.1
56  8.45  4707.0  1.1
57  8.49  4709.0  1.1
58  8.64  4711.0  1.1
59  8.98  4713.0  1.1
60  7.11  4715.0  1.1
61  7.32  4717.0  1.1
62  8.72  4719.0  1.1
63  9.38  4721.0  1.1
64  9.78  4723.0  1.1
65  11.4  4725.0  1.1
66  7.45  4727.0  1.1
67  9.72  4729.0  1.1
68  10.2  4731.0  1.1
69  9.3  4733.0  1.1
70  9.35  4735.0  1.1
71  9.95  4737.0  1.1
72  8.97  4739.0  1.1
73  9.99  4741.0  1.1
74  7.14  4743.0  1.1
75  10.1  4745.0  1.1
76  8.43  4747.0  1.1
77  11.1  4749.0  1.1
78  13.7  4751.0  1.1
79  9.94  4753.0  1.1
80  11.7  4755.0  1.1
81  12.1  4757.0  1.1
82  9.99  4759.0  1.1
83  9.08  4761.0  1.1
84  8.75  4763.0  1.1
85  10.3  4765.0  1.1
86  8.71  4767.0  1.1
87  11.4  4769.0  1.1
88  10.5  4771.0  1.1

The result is 75.9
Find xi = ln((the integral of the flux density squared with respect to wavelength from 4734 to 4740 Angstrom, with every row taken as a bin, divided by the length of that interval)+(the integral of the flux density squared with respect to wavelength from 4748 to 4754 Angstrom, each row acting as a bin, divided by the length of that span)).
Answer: 5.42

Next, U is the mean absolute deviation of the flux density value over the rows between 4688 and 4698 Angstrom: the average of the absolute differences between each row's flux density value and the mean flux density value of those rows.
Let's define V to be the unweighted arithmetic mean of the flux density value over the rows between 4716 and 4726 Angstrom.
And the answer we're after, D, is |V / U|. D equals 22.8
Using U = 0.41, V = 9.3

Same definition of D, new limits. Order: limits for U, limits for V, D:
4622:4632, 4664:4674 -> 8.2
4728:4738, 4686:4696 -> 28.6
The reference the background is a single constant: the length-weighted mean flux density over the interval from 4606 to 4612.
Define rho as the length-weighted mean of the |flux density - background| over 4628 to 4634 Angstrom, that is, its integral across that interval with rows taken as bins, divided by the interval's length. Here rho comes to 0.84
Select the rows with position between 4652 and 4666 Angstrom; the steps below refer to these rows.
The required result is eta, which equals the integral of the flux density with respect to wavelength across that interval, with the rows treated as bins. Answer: 122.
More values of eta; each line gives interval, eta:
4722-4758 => 361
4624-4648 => 229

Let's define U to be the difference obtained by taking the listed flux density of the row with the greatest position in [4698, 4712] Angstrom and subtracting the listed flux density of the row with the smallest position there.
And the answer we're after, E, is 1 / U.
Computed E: -1.3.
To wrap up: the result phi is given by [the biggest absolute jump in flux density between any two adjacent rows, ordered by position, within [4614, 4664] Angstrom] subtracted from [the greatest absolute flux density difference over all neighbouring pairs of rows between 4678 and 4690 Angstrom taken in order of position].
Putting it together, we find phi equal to -2.3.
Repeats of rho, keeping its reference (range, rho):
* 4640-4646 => 1.05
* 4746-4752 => 2.45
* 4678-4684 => 0.14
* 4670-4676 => 1.26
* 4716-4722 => 0.79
